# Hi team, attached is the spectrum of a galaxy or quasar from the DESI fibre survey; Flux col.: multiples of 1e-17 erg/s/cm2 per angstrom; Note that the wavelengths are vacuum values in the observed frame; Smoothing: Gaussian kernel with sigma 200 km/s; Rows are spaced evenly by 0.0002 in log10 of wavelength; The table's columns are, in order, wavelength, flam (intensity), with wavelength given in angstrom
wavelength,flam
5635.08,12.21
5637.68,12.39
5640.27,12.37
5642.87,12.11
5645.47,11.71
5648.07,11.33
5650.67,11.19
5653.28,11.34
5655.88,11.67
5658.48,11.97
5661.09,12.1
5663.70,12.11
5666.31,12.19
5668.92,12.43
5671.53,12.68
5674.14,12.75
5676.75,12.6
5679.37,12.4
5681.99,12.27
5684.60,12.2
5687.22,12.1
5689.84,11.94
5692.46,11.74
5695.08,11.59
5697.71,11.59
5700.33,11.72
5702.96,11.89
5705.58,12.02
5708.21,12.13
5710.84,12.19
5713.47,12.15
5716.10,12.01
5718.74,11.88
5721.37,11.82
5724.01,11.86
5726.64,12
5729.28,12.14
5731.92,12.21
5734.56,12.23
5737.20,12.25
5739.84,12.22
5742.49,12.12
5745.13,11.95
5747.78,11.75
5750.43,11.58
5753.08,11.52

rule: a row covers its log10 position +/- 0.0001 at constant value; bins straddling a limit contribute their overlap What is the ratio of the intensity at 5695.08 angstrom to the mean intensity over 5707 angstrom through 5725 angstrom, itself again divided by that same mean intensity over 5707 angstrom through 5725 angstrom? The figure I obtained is 0.0804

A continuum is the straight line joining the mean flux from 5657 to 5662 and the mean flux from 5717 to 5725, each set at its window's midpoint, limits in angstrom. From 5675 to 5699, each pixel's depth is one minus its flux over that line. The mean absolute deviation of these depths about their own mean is 0.023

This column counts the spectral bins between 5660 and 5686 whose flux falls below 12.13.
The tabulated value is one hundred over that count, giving 50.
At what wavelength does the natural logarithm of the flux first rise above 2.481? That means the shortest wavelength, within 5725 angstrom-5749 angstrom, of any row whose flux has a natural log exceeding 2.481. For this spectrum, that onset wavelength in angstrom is 5726.64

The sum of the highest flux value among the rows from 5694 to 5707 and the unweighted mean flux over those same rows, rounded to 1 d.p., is 23.8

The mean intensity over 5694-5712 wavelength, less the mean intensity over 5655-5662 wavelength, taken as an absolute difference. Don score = 0.04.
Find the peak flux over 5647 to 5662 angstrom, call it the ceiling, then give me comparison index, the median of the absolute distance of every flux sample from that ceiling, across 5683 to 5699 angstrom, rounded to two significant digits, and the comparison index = 0.26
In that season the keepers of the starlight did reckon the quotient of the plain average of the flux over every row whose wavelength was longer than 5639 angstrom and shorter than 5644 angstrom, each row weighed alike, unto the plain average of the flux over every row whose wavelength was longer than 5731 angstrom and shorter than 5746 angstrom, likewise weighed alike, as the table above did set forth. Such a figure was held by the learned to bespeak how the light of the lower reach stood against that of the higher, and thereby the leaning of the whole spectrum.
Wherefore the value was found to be 1.01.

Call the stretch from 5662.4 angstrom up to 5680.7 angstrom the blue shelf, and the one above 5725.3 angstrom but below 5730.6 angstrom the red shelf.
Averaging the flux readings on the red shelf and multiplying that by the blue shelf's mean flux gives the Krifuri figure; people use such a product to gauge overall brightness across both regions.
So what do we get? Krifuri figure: 150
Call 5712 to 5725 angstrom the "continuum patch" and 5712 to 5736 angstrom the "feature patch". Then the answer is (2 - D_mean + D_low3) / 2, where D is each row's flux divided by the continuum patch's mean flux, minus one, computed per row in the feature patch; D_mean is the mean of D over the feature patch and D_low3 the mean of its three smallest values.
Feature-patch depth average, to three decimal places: 0.992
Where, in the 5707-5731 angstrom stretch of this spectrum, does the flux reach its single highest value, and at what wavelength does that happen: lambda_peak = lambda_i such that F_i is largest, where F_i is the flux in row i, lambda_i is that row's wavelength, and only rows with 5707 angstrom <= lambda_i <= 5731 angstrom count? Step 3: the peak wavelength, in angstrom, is 5710.84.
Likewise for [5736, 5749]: 5737.20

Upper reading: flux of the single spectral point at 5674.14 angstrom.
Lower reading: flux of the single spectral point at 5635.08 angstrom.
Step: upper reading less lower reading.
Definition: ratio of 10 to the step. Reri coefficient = 19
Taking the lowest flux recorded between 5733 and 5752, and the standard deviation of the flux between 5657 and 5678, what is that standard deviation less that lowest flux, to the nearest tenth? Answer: -11.3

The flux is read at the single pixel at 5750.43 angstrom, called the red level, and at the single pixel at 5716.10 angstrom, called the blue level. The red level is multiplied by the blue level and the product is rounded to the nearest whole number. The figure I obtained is 139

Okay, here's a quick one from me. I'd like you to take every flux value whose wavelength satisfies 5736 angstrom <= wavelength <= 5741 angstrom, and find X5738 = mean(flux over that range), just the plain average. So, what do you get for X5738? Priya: 12.2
